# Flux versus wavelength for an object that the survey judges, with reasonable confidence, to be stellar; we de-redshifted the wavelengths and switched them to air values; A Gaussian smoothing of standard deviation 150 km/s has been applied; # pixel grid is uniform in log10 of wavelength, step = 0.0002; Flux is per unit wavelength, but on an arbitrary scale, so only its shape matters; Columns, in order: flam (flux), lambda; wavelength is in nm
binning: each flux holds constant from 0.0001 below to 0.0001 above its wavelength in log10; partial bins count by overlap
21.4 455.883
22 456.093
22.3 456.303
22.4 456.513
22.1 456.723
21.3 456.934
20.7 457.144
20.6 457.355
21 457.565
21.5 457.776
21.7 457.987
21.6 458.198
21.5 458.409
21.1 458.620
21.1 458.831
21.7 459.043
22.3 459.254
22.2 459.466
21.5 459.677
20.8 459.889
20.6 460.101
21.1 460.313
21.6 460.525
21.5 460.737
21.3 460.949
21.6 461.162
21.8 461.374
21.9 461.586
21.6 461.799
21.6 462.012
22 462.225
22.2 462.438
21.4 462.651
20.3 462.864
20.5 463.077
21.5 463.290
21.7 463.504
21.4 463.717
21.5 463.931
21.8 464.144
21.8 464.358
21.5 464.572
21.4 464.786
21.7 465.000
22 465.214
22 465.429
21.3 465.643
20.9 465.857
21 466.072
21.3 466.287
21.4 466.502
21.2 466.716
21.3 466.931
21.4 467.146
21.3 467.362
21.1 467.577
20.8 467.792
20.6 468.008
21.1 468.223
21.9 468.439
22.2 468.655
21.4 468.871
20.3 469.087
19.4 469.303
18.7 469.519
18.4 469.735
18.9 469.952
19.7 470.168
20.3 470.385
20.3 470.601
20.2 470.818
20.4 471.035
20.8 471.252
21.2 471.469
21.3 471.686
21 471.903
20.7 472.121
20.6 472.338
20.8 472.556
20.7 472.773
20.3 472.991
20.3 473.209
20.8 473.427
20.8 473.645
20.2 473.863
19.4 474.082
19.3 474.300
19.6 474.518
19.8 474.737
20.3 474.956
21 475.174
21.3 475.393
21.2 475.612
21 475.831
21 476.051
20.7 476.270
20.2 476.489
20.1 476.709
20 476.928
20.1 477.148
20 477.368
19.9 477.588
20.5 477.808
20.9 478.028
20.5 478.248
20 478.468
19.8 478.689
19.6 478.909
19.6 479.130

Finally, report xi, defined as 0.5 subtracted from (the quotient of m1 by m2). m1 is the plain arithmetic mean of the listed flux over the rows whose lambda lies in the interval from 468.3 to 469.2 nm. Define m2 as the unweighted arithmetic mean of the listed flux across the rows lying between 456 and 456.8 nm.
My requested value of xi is 0.466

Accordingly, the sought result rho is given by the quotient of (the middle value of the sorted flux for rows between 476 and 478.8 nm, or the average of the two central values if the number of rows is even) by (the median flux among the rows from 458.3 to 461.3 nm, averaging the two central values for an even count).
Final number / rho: 0.93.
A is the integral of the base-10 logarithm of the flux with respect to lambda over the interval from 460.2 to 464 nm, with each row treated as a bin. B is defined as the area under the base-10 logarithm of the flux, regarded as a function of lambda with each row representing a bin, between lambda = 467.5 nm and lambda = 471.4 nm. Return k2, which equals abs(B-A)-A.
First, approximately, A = 5.06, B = 5.10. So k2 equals -5.02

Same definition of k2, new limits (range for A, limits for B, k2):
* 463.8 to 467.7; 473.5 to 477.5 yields -5.15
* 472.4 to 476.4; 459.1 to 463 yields -5.20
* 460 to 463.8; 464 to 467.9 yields -4.93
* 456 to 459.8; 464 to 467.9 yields -4.95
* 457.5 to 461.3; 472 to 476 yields -4.87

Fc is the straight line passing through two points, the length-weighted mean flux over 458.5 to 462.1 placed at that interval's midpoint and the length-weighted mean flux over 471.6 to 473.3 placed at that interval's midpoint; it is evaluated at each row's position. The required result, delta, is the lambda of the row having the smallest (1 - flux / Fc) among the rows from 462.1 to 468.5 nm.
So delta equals 468.439 nm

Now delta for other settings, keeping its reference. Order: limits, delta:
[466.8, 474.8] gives 468.655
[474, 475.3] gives 475.174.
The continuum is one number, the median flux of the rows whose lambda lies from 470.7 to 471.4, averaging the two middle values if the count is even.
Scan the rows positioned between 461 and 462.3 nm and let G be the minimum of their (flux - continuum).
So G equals 1.20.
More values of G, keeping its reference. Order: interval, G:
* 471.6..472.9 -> 0.20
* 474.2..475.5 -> -1.10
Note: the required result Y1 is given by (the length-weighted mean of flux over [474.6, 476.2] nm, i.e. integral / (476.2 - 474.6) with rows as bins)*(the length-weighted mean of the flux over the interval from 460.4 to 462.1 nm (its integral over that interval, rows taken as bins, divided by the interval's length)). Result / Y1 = 449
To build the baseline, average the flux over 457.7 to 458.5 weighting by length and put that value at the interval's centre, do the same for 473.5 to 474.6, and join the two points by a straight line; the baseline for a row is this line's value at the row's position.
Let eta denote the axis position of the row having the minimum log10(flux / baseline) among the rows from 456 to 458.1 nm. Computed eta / 457.355 nm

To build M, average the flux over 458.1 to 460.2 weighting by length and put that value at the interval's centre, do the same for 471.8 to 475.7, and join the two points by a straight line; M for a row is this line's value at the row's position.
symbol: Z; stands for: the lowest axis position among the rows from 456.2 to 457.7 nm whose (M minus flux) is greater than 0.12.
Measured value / 456.934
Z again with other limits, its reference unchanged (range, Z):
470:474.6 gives 470.168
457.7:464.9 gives 458.620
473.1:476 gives 473.209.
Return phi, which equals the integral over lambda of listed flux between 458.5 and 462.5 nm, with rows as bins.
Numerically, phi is 86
